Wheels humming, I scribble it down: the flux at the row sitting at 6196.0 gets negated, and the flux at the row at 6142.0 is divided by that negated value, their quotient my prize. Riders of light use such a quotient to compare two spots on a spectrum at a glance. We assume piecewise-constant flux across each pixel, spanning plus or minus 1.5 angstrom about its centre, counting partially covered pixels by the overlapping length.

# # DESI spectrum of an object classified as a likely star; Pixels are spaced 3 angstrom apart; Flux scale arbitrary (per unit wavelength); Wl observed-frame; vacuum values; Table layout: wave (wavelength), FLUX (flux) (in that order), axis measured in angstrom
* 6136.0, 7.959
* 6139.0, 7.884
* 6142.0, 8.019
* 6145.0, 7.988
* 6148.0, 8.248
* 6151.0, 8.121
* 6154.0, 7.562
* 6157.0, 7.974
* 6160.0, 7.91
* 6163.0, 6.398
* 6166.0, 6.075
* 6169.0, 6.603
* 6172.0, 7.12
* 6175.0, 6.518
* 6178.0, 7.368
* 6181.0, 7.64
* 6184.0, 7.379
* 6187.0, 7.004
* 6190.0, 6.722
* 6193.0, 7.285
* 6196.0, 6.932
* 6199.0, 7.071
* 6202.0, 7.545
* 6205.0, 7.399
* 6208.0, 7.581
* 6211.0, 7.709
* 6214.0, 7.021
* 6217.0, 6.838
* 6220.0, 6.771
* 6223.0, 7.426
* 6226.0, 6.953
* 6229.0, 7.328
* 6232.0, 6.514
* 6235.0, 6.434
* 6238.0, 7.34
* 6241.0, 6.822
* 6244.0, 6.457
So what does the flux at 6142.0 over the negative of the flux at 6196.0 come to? -1.16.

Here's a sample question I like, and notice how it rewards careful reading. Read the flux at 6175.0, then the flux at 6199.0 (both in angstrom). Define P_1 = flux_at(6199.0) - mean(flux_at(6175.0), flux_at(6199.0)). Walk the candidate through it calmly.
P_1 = 0.3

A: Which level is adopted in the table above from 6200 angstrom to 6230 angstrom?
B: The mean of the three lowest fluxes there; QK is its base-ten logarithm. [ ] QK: 0.836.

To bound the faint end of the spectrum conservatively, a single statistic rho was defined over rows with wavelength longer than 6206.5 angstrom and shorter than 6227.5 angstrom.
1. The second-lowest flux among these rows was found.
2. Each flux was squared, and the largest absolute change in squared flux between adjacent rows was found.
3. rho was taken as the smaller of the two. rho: 6.8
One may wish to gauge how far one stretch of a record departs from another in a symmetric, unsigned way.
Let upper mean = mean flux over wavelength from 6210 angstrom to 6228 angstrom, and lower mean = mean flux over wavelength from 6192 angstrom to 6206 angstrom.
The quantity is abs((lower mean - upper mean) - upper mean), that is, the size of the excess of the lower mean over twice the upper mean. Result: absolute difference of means 7.0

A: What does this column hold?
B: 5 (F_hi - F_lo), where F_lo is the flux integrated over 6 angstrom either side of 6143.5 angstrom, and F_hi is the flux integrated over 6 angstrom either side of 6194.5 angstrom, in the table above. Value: -62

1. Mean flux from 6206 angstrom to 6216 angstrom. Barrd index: 7.4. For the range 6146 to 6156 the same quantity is 8.0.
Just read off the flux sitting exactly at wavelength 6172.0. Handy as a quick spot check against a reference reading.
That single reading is 7.12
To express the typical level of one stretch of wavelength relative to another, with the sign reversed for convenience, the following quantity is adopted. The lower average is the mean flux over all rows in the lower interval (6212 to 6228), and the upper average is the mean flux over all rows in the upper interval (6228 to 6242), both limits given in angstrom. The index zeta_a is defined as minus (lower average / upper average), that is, -1.02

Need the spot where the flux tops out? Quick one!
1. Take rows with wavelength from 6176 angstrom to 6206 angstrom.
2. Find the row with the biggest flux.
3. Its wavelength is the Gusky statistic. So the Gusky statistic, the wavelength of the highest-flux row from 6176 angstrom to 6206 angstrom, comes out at 6181.0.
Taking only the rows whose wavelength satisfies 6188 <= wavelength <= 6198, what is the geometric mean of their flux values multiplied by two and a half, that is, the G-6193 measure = 17.4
